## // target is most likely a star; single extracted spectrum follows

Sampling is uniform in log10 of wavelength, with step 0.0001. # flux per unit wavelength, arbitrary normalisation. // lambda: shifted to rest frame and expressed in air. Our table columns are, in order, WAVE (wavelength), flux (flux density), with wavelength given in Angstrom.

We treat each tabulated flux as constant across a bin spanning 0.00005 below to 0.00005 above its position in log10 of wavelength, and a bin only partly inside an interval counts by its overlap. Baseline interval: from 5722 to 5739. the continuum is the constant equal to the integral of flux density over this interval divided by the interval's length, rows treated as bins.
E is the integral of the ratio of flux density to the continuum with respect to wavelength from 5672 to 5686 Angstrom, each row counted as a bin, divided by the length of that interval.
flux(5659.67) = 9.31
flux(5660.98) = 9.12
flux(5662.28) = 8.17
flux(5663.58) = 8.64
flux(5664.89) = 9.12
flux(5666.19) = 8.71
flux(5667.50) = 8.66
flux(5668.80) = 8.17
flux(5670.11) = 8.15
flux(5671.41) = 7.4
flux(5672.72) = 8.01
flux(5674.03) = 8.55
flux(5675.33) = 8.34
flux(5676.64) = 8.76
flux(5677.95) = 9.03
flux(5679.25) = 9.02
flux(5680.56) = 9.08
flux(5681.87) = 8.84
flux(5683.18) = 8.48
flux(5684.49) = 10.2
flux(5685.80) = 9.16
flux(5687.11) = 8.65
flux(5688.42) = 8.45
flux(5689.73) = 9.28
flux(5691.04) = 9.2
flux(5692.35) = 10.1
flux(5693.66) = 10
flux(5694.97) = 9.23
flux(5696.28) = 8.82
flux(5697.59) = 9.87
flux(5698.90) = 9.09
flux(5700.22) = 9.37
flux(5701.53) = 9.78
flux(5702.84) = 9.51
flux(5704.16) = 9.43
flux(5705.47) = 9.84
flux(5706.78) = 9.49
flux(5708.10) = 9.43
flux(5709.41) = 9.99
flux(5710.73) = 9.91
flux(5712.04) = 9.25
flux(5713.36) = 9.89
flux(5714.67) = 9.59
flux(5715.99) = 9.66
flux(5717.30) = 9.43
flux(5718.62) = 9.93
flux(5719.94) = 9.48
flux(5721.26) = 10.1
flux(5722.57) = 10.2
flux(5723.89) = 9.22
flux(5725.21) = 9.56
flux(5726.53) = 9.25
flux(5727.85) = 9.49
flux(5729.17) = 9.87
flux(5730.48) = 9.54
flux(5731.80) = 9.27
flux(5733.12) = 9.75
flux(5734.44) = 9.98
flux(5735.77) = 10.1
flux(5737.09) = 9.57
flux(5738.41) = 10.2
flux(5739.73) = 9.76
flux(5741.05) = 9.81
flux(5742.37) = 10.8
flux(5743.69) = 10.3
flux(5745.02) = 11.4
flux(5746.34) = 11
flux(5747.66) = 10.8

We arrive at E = 0.91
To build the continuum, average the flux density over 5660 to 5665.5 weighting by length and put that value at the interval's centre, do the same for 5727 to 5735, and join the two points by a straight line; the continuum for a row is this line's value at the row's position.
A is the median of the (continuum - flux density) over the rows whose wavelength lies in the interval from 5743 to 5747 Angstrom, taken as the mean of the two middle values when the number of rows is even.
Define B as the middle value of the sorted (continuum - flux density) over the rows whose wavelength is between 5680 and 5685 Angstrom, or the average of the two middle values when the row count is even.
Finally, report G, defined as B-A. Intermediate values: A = -1.16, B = 0.1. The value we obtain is 1.22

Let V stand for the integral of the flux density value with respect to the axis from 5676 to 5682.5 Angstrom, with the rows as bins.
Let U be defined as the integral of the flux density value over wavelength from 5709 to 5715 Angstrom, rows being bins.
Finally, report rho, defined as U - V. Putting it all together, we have 0.2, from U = 58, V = 58.2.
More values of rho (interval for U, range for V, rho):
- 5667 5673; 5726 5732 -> -8.7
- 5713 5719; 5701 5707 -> 0.4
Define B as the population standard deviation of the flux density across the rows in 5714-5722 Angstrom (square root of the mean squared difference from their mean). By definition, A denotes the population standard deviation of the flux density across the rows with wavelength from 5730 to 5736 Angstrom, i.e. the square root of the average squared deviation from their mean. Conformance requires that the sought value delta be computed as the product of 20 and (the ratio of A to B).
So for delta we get 25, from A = 0.30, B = 0.24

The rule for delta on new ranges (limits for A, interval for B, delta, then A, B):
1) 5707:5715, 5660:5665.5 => 14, 0.27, 0.39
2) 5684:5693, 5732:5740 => 56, 0.61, 0.22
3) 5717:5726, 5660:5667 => 20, 0.35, 0.35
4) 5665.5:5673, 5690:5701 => 20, 0.44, 0.44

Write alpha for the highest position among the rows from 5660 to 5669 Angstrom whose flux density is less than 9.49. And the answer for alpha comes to 5668.80 Angstrom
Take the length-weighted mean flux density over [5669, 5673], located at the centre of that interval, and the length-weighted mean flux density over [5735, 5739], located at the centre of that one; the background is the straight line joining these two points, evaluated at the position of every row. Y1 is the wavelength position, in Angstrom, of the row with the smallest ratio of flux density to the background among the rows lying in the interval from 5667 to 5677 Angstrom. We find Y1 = 5671.41 Angstrom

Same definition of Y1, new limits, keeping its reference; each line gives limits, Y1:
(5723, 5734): 5731.80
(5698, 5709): 5698.90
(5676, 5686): 5683.18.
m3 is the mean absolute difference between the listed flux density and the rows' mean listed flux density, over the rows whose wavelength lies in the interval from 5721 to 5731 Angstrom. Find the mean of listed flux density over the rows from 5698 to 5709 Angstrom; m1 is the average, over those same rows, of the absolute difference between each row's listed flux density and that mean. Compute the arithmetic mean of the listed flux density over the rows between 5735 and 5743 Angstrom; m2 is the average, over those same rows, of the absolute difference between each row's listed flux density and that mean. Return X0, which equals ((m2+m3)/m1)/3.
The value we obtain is 1.29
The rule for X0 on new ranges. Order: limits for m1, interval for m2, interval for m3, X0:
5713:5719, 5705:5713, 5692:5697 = 1.54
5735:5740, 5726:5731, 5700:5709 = 0.43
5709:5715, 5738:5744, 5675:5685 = 0.92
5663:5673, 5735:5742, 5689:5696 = 0.47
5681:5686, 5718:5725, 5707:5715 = 0.39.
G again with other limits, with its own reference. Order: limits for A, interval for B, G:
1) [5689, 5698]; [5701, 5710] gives -0.06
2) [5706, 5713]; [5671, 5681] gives 0.44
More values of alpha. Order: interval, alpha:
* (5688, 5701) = 5700.22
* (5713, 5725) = 5723.89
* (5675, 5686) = 5685.80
